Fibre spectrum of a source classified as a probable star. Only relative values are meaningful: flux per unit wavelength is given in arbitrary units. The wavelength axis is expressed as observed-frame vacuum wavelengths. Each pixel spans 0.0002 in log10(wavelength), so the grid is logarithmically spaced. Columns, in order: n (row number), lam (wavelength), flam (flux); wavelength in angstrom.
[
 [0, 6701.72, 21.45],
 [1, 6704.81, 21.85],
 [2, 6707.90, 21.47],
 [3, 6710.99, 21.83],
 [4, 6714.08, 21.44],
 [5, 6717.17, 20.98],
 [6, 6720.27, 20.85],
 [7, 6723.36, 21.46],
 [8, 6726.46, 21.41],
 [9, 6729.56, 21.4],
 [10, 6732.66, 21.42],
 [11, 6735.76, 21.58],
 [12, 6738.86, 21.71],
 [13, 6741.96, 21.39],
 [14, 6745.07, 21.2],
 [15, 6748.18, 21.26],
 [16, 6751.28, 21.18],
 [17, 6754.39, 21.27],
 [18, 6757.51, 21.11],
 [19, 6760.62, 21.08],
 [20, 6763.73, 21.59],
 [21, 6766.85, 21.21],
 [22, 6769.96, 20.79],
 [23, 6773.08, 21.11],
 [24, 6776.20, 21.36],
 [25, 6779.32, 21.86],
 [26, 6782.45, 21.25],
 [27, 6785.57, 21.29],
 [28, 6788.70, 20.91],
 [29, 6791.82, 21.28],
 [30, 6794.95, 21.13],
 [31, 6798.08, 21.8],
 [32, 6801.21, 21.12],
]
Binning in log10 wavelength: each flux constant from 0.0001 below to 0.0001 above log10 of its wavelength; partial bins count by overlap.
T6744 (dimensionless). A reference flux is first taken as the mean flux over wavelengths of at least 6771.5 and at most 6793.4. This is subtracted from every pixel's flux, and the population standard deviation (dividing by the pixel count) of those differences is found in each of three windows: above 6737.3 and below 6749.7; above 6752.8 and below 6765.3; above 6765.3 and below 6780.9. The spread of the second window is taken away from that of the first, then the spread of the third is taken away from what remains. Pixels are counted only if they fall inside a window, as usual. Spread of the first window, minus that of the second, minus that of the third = -0.36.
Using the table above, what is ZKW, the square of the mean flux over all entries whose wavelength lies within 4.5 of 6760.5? 452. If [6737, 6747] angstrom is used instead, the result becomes 459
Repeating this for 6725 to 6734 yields 458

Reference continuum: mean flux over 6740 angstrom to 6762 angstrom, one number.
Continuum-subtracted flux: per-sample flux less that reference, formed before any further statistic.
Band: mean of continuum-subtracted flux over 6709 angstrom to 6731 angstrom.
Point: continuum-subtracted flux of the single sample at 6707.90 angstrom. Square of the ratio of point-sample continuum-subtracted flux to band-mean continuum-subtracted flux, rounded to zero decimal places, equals 4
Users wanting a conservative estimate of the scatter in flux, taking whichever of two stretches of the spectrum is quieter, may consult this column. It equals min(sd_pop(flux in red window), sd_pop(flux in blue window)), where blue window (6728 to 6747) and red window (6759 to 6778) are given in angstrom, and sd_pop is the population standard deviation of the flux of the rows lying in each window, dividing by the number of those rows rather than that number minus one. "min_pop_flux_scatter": 0.16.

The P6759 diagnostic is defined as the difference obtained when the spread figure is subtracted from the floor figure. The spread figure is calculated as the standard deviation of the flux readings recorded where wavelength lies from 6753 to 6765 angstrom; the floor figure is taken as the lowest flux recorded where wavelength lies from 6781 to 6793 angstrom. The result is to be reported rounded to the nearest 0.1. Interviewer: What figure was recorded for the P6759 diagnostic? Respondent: 20.7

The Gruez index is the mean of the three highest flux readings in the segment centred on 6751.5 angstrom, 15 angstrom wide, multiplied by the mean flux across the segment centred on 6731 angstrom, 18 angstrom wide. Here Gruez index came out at 457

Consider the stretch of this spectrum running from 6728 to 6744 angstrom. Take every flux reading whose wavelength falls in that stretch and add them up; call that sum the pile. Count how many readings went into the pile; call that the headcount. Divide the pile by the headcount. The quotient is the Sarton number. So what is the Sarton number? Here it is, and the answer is 21.5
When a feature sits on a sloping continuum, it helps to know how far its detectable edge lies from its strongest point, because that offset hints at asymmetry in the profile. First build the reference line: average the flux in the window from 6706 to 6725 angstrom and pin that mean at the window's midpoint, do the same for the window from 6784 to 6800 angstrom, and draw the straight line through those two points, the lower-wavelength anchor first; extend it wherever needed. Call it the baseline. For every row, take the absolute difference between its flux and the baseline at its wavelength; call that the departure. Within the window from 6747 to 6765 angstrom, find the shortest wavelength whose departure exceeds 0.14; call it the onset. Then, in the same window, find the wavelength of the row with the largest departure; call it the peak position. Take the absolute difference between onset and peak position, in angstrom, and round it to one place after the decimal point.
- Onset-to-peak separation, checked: 6.2 angstrom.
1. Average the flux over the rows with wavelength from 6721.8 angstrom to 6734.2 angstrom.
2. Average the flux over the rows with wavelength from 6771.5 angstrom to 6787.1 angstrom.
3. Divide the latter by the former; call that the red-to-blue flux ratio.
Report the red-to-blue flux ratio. 1.00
